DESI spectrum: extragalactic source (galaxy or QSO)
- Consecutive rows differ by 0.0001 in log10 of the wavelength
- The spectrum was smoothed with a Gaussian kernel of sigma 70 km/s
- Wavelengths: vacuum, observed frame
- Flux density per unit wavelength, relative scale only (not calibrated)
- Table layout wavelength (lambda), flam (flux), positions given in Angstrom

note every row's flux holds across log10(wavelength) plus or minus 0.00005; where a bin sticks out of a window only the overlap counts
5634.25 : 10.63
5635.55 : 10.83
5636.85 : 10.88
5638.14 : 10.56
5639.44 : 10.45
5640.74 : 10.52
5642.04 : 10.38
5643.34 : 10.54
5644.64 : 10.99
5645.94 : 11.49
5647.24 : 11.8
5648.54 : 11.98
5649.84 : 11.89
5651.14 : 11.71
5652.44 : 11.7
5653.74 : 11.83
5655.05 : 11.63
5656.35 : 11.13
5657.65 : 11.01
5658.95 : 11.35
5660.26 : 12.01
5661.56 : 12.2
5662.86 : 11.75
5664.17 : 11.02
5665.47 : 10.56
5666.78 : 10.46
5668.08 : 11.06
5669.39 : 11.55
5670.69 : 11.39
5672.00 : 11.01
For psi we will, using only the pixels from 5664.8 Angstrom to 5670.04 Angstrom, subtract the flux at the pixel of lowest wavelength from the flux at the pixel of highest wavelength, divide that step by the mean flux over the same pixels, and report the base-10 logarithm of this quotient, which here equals -1.04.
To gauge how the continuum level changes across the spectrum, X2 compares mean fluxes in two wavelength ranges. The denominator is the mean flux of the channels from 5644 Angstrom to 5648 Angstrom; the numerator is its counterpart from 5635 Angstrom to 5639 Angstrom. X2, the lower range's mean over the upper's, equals 0.94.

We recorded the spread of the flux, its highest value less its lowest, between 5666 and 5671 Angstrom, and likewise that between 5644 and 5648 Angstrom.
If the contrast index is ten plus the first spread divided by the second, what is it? 11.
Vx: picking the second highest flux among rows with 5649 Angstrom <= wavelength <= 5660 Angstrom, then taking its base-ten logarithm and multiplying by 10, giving 10.7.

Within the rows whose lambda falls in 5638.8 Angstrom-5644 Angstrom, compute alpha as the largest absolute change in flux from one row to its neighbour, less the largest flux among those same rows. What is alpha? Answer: -10.4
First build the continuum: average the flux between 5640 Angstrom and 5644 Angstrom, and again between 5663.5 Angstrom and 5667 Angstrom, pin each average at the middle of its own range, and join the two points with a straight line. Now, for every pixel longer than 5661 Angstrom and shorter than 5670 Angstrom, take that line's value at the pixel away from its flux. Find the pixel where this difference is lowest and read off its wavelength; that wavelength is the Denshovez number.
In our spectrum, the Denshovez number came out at 5666.78 Angstrom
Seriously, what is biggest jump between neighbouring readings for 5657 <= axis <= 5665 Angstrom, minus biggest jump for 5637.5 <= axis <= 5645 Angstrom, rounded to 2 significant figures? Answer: 0.28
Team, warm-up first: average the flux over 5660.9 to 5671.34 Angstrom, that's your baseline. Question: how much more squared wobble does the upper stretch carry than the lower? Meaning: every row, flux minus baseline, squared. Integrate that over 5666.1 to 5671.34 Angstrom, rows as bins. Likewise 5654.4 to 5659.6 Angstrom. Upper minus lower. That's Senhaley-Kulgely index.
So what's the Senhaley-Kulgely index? 0.7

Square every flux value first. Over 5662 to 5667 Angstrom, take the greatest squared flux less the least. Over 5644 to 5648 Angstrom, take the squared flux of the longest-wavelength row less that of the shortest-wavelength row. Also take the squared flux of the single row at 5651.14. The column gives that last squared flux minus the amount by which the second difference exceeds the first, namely 147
